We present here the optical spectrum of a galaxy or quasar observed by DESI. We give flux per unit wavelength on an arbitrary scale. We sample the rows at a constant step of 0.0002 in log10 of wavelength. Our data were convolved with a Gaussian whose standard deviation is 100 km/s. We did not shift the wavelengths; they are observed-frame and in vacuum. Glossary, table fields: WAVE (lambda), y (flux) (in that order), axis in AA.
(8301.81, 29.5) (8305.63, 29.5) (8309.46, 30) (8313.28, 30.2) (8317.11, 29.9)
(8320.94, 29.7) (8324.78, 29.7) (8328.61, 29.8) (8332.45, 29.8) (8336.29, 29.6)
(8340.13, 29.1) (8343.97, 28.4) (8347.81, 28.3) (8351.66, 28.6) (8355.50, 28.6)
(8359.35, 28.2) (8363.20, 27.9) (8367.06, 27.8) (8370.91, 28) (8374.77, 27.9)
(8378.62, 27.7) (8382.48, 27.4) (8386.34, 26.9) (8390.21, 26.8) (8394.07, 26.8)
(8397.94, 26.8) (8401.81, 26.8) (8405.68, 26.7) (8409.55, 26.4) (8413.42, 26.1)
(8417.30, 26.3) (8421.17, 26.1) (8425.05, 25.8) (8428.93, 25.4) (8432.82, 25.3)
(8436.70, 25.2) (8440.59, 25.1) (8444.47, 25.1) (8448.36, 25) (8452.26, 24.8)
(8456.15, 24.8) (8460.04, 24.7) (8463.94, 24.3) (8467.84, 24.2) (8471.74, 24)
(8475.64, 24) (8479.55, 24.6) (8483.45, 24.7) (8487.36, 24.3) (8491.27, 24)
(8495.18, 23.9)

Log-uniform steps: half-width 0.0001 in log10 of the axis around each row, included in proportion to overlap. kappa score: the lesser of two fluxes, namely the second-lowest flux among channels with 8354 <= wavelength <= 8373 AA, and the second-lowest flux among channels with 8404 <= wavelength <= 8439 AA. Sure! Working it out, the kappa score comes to 25.3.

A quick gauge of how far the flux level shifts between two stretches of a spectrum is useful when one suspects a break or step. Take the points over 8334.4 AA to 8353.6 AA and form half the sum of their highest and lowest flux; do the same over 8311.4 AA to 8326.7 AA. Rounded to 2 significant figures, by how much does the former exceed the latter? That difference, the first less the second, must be -1.0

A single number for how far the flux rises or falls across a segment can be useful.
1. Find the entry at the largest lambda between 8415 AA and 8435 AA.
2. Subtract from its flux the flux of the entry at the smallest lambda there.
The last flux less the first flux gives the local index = -1.00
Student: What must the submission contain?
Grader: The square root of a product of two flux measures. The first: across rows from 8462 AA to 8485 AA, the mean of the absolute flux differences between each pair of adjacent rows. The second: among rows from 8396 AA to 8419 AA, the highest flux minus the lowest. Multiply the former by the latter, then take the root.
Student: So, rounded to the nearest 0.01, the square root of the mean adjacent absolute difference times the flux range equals 0.37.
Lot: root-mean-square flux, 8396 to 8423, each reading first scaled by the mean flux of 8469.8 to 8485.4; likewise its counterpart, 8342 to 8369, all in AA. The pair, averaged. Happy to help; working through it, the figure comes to 1.12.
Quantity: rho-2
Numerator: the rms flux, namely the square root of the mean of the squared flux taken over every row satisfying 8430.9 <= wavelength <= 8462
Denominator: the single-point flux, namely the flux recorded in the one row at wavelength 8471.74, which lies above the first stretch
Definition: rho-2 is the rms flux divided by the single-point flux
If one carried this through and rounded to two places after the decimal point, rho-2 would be 1.04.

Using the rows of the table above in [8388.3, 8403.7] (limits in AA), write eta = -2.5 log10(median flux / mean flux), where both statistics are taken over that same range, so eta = 0.0000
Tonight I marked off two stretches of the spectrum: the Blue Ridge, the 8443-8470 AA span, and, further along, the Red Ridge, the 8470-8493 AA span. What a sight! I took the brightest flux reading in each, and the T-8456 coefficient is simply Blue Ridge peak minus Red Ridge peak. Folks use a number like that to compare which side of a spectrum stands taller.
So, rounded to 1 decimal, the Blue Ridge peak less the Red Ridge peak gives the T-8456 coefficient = 0.4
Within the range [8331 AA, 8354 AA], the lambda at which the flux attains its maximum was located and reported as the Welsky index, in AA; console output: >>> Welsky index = 8332.45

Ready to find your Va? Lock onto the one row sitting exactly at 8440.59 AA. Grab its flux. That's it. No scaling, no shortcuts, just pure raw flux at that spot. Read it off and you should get 25.1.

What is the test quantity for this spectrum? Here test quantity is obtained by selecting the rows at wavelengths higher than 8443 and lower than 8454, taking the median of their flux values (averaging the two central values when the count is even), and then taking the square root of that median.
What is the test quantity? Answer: 5.0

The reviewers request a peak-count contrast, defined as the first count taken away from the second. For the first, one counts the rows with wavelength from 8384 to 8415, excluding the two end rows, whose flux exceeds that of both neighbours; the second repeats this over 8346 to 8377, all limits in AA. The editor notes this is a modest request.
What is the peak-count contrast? 1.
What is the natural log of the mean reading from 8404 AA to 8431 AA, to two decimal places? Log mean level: 3.26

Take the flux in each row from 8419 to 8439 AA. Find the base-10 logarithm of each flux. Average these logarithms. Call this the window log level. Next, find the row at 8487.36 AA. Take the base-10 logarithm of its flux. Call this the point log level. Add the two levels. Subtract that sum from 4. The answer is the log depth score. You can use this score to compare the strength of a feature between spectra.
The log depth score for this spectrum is 1.207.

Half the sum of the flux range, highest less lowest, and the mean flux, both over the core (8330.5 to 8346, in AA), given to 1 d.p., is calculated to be 15.3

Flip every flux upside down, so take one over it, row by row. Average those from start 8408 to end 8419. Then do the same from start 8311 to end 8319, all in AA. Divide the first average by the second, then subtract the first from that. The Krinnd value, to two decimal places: 1.11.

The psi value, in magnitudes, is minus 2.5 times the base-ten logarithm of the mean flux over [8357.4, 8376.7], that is -3.62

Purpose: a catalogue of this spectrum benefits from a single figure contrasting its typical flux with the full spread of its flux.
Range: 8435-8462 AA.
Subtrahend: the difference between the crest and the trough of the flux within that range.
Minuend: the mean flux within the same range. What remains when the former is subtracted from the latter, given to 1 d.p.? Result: 24.5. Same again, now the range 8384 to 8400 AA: 26.7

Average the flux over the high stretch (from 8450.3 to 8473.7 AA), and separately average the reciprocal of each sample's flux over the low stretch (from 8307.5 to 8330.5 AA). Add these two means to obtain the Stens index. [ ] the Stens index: 24.50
